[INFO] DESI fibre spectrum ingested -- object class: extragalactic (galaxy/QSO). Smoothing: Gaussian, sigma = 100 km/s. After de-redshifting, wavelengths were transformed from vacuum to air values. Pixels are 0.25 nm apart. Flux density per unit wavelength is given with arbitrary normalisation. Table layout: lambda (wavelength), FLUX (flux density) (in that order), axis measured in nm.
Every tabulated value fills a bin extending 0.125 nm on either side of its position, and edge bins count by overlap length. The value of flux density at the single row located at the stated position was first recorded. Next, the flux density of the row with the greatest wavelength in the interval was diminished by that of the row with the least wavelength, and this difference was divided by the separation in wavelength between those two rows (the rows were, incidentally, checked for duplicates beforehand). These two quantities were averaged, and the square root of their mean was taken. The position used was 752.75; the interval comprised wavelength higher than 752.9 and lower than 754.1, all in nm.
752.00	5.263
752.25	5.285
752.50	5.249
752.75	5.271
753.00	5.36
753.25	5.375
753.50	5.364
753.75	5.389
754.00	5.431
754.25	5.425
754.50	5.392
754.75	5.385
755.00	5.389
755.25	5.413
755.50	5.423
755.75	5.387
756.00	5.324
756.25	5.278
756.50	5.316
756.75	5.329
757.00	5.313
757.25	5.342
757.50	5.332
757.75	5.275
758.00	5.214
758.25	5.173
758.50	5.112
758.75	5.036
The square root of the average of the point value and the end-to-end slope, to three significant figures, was 1.63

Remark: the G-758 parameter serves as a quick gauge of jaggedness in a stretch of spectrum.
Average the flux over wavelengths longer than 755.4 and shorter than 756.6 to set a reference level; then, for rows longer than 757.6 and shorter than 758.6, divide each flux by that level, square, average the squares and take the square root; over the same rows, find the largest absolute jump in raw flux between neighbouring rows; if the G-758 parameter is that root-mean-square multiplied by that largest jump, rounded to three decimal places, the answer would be 0.059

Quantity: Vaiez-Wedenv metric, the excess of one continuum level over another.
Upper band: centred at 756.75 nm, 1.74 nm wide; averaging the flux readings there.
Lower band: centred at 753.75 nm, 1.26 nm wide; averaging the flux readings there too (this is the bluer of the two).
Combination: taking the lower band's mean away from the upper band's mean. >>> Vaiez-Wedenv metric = -0.078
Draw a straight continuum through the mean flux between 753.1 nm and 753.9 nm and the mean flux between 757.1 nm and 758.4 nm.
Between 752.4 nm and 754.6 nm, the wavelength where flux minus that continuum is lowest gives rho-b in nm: 752.50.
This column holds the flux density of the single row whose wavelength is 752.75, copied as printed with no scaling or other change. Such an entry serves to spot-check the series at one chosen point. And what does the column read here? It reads 5.271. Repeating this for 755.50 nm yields 5.423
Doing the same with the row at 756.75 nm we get 5.329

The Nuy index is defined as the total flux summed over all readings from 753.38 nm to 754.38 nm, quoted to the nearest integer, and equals 22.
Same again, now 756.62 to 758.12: 32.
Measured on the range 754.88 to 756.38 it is 32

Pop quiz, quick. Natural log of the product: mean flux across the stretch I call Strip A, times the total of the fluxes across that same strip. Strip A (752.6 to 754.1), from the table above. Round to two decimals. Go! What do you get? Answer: 5.15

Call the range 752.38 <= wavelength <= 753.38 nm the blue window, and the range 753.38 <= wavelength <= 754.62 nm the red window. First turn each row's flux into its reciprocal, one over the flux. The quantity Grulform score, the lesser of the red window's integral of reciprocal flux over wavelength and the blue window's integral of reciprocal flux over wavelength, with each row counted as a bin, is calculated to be 0.19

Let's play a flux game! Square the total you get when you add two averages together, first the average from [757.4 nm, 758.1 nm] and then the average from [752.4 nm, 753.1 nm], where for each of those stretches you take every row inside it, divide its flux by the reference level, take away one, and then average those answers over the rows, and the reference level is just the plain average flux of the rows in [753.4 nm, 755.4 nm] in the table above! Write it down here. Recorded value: 0.0018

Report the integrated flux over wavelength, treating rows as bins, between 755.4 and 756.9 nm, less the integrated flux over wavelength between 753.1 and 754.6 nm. -0.08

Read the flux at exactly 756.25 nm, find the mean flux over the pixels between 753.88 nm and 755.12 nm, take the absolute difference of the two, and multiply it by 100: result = 13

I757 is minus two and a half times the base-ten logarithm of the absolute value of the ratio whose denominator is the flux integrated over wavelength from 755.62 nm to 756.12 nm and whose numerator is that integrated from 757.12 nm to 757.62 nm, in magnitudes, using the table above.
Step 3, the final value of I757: 0.0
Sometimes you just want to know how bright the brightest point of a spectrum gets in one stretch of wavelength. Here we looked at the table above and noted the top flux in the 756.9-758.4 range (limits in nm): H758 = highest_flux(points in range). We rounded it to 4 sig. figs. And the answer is 5.342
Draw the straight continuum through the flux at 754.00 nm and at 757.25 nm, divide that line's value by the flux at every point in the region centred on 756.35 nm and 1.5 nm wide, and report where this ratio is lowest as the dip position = 755.75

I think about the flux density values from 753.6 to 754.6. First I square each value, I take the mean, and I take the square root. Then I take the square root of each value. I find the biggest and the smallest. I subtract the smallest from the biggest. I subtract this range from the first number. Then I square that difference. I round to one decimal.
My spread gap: 29.2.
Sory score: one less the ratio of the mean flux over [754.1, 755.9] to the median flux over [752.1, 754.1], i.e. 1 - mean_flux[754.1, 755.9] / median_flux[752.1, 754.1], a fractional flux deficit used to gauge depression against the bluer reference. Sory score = -0.007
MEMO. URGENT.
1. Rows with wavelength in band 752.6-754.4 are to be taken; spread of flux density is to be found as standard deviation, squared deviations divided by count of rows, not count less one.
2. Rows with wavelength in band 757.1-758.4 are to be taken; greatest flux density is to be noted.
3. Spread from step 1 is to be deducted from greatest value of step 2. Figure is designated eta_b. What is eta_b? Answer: 5.29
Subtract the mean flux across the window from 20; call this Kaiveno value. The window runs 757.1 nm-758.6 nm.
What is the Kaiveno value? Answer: 14.8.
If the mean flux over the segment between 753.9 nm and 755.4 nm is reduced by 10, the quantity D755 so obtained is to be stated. -4.59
